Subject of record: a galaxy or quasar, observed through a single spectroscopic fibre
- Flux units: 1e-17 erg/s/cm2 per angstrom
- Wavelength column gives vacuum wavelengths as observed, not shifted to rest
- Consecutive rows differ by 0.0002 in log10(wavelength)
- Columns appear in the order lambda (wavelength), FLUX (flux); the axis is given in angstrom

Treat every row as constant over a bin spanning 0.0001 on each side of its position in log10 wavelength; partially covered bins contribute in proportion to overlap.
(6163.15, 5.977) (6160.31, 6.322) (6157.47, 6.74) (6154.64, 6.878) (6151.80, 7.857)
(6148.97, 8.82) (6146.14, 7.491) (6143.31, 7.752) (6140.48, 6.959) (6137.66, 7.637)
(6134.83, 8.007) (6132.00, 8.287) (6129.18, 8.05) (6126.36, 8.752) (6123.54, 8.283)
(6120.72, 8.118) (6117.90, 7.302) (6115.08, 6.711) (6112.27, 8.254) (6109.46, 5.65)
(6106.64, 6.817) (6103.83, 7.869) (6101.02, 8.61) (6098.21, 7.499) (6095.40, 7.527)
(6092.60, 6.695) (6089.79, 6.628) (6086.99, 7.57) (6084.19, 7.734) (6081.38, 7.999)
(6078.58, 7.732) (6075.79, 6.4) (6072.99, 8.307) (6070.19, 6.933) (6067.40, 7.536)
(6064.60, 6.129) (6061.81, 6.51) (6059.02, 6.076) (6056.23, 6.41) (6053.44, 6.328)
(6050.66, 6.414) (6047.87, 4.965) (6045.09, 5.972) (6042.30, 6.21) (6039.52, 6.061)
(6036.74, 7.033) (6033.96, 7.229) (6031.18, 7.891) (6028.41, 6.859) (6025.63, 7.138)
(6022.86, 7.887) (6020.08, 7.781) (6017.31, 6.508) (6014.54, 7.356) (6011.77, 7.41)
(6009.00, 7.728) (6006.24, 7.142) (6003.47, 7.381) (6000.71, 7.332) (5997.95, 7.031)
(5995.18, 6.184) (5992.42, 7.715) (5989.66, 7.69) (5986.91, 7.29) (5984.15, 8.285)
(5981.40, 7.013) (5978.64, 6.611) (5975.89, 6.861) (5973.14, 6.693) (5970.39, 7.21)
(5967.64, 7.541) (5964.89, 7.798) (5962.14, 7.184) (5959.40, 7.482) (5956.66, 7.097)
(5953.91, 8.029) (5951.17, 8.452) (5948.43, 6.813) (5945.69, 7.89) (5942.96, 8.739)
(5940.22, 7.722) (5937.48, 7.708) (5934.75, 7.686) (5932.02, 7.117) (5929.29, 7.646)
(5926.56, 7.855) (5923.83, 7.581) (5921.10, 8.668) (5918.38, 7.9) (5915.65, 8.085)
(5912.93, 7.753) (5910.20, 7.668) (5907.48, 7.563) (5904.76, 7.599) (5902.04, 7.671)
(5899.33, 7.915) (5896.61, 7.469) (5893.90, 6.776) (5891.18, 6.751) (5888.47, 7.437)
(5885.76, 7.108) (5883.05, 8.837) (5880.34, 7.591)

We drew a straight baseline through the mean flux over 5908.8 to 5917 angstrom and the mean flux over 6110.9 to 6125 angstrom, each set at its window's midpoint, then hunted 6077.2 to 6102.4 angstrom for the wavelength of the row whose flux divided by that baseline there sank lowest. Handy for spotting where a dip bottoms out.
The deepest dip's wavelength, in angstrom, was 6089.79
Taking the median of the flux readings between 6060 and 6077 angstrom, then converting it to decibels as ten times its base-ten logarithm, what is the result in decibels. 8.27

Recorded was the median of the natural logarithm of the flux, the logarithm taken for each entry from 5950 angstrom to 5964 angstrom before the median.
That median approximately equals 2.01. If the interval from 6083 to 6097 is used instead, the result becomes 2.02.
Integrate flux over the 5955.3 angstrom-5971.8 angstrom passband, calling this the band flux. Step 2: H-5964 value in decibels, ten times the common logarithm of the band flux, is 20.9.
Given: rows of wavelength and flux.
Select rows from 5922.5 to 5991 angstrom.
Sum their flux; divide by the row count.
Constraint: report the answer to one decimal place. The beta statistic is 7.5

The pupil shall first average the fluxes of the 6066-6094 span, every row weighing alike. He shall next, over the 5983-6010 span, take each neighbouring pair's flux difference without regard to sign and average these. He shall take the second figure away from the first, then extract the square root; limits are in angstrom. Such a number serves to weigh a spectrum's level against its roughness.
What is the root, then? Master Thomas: 2.61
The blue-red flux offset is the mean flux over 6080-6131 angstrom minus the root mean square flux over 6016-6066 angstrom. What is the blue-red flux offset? 0.89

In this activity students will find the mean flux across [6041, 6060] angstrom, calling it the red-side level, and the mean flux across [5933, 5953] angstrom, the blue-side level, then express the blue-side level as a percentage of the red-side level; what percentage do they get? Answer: 130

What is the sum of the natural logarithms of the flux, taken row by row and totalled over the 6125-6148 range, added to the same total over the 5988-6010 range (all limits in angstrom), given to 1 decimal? 32.3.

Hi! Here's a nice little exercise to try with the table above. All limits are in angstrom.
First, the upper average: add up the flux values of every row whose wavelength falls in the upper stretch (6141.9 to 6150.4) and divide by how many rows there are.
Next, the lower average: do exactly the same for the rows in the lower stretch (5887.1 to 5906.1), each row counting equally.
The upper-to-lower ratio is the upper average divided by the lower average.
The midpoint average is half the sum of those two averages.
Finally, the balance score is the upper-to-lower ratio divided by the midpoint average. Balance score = 0.1413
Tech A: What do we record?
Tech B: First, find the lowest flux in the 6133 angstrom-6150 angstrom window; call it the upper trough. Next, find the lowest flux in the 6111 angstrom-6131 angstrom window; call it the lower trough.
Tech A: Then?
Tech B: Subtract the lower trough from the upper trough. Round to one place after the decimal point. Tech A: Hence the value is 0.2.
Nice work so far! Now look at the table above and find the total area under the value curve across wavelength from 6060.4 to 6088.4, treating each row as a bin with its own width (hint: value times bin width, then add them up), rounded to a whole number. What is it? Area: 204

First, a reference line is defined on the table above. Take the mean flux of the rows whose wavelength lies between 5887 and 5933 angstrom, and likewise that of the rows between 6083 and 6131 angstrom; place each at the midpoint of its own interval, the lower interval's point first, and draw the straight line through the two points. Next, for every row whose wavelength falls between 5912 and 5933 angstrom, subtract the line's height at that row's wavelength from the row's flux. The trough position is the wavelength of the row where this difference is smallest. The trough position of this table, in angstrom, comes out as 5932.02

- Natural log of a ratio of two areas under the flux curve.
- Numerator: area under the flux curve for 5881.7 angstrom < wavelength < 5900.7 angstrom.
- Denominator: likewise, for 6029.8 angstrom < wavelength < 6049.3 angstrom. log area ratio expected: 0.12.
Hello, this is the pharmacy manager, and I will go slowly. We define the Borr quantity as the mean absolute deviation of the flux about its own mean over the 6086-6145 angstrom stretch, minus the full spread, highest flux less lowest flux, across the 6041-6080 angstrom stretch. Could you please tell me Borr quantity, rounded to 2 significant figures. -2.7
